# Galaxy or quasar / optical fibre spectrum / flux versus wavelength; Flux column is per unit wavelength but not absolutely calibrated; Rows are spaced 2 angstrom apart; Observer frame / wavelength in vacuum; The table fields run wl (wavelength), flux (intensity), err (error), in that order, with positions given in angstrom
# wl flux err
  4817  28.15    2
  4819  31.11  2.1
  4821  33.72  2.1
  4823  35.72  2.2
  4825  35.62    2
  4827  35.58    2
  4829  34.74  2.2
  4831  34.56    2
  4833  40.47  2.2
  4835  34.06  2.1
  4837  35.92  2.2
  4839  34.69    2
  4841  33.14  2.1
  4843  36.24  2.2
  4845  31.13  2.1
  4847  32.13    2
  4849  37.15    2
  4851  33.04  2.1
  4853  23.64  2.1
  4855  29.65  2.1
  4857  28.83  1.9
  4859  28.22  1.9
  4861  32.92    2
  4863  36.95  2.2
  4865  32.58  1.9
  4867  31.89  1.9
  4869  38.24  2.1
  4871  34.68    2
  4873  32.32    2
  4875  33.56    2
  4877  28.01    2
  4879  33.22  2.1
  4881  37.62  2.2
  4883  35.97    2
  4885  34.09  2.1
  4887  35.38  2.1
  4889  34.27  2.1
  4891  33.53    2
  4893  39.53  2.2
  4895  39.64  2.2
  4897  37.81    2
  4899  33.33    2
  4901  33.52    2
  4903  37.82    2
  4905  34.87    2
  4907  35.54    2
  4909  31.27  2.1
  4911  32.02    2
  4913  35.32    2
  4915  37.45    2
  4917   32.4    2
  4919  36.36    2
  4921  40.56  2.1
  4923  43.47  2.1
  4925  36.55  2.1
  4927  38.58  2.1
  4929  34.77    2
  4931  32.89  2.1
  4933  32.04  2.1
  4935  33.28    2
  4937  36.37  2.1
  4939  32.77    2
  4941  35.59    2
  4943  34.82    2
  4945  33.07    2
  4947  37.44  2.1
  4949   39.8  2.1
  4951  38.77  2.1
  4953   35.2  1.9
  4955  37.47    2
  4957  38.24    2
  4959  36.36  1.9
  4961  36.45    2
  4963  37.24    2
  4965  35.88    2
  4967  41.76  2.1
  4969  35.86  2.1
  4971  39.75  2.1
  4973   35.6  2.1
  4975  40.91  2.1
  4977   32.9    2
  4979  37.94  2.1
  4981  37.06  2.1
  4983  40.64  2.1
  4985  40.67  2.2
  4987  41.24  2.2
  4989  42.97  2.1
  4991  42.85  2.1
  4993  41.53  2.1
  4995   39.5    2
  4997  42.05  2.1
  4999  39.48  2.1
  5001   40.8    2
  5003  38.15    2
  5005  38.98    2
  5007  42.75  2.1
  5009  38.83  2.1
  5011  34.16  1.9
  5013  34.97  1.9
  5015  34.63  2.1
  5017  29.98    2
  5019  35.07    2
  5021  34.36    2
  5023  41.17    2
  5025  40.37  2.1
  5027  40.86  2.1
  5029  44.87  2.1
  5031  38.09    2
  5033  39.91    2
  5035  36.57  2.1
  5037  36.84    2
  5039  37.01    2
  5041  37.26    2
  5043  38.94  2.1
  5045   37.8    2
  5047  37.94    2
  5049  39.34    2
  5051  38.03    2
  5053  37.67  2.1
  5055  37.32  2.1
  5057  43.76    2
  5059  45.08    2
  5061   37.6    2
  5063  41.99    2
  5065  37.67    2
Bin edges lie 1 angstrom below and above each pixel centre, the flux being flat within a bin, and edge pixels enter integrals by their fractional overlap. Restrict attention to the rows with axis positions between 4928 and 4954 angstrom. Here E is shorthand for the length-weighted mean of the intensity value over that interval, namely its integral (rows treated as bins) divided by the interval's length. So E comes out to 35.1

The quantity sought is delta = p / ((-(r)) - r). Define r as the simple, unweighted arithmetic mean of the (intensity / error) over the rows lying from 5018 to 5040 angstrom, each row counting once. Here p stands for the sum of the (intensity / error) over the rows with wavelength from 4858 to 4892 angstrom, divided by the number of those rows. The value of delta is -0.44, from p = 16.6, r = 19.0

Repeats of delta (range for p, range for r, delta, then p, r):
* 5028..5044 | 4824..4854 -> -0.58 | 19.0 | 16.4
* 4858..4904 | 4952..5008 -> -0.45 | 16.9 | 18.9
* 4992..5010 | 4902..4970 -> -0.55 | 19.6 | 17.8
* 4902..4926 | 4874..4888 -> -0.54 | 17.8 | 16.4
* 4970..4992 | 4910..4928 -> -0.52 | 18.6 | 18.1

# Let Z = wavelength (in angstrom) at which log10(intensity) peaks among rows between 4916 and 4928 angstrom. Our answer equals 4923 angstrom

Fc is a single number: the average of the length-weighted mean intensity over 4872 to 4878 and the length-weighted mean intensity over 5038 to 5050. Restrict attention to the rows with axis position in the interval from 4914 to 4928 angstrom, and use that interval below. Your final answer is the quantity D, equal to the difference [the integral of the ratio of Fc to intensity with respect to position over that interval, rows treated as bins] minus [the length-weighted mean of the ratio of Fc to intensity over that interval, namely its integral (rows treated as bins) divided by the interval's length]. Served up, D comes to 12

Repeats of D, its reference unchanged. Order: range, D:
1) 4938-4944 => 5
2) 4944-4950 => 5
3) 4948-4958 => 8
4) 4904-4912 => 7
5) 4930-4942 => 11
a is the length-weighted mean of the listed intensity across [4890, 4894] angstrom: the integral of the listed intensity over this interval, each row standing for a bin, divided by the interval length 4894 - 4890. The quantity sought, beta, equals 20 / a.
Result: 0.547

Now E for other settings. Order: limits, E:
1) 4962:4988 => 38.3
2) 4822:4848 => 34.9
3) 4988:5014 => 39.8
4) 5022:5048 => 39.0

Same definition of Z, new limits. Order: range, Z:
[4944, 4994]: 4989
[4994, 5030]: 5029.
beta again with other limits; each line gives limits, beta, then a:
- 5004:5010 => 0.498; 40.2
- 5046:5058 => 0.513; 39.0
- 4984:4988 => 0.488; 41.0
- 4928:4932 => 0.591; 33.8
